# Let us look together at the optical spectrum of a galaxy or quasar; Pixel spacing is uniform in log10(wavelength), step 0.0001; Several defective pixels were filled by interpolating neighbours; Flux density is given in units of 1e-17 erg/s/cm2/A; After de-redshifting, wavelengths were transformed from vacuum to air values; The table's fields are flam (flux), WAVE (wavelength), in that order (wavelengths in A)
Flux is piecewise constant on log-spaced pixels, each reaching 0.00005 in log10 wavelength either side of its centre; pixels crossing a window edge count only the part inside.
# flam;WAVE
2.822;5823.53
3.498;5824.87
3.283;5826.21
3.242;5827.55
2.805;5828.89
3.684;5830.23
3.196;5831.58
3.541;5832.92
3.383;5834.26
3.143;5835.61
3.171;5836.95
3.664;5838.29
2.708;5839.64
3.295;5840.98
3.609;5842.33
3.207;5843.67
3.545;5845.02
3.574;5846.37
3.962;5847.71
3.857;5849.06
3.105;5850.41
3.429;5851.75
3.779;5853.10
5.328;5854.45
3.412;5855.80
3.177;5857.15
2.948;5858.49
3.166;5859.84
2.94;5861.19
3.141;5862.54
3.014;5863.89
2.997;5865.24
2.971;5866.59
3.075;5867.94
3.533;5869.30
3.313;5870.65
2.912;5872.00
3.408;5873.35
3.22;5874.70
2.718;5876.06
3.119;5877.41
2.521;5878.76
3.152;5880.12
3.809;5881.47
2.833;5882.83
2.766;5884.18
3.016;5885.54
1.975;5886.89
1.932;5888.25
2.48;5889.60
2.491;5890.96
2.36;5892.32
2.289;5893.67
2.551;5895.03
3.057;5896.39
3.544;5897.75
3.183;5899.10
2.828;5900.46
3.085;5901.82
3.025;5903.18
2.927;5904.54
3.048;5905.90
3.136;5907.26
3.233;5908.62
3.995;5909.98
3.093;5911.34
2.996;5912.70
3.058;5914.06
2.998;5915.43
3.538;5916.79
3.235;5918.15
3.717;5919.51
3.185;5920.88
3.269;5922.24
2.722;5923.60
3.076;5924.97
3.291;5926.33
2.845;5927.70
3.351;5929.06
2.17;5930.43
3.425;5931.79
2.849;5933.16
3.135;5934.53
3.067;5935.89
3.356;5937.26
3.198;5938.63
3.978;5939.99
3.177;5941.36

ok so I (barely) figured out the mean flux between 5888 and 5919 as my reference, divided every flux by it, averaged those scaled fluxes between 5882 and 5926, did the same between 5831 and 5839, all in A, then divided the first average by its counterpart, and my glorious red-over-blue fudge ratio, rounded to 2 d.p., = 0.88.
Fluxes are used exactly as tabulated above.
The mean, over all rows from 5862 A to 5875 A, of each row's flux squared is 10.0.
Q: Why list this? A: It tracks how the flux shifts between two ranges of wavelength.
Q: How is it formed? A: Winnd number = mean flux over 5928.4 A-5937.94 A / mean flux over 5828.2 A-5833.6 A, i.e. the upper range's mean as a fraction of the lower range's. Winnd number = 0.92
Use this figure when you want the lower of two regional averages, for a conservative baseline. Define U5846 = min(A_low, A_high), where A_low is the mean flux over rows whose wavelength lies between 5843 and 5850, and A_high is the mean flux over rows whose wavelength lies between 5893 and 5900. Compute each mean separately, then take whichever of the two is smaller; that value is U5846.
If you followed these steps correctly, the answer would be 2.92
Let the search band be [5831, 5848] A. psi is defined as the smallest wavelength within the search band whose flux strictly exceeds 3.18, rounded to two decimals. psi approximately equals 5831.58 A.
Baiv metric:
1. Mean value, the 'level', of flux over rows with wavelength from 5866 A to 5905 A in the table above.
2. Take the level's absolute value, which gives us 2.90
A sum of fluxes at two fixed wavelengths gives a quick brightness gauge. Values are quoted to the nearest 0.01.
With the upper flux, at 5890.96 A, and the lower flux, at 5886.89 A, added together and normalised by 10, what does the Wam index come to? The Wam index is 0.45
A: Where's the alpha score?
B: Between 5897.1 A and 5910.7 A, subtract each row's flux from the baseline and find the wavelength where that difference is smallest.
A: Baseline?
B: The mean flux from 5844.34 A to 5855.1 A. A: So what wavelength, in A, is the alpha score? 5909.98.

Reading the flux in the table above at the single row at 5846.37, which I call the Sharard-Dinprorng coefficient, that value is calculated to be 3.574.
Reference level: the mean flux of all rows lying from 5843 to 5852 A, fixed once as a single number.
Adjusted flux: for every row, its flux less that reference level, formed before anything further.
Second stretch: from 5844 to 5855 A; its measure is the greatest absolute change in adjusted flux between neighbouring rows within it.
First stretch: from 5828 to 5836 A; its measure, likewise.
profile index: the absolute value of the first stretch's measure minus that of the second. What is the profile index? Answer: 0.67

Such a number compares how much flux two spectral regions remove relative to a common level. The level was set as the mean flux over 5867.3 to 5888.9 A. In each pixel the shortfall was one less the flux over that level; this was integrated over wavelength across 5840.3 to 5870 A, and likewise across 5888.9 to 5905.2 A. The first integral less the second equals -5.3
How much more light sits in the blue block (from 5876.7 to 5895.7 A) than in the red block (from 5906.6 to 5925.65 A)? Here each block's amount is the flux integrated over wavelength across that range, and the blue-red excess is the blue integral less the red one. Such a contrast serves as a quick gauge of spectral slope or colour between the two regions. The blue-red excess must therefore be -11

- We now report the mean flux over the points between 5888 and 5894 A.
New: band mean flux 2.3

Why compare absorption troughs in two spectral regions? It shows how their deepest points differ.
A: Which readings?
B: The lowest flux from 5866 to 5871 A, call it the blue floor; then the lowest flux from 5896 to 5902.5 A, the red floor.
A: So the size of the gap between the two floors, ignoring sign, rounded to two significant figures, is 0.14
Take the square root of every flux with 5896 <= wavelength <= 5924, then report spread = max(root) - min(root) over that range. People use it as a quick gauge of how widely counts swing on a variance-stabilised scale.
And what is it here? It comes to 0.35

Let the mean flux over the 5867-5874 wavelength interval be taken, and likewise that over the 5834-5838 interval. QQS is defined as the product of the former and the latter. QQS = 10.5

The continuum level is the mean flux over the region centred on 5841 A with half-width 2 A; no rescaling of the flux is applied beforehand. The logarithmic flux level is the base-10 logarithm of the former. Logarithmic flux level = 0.51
